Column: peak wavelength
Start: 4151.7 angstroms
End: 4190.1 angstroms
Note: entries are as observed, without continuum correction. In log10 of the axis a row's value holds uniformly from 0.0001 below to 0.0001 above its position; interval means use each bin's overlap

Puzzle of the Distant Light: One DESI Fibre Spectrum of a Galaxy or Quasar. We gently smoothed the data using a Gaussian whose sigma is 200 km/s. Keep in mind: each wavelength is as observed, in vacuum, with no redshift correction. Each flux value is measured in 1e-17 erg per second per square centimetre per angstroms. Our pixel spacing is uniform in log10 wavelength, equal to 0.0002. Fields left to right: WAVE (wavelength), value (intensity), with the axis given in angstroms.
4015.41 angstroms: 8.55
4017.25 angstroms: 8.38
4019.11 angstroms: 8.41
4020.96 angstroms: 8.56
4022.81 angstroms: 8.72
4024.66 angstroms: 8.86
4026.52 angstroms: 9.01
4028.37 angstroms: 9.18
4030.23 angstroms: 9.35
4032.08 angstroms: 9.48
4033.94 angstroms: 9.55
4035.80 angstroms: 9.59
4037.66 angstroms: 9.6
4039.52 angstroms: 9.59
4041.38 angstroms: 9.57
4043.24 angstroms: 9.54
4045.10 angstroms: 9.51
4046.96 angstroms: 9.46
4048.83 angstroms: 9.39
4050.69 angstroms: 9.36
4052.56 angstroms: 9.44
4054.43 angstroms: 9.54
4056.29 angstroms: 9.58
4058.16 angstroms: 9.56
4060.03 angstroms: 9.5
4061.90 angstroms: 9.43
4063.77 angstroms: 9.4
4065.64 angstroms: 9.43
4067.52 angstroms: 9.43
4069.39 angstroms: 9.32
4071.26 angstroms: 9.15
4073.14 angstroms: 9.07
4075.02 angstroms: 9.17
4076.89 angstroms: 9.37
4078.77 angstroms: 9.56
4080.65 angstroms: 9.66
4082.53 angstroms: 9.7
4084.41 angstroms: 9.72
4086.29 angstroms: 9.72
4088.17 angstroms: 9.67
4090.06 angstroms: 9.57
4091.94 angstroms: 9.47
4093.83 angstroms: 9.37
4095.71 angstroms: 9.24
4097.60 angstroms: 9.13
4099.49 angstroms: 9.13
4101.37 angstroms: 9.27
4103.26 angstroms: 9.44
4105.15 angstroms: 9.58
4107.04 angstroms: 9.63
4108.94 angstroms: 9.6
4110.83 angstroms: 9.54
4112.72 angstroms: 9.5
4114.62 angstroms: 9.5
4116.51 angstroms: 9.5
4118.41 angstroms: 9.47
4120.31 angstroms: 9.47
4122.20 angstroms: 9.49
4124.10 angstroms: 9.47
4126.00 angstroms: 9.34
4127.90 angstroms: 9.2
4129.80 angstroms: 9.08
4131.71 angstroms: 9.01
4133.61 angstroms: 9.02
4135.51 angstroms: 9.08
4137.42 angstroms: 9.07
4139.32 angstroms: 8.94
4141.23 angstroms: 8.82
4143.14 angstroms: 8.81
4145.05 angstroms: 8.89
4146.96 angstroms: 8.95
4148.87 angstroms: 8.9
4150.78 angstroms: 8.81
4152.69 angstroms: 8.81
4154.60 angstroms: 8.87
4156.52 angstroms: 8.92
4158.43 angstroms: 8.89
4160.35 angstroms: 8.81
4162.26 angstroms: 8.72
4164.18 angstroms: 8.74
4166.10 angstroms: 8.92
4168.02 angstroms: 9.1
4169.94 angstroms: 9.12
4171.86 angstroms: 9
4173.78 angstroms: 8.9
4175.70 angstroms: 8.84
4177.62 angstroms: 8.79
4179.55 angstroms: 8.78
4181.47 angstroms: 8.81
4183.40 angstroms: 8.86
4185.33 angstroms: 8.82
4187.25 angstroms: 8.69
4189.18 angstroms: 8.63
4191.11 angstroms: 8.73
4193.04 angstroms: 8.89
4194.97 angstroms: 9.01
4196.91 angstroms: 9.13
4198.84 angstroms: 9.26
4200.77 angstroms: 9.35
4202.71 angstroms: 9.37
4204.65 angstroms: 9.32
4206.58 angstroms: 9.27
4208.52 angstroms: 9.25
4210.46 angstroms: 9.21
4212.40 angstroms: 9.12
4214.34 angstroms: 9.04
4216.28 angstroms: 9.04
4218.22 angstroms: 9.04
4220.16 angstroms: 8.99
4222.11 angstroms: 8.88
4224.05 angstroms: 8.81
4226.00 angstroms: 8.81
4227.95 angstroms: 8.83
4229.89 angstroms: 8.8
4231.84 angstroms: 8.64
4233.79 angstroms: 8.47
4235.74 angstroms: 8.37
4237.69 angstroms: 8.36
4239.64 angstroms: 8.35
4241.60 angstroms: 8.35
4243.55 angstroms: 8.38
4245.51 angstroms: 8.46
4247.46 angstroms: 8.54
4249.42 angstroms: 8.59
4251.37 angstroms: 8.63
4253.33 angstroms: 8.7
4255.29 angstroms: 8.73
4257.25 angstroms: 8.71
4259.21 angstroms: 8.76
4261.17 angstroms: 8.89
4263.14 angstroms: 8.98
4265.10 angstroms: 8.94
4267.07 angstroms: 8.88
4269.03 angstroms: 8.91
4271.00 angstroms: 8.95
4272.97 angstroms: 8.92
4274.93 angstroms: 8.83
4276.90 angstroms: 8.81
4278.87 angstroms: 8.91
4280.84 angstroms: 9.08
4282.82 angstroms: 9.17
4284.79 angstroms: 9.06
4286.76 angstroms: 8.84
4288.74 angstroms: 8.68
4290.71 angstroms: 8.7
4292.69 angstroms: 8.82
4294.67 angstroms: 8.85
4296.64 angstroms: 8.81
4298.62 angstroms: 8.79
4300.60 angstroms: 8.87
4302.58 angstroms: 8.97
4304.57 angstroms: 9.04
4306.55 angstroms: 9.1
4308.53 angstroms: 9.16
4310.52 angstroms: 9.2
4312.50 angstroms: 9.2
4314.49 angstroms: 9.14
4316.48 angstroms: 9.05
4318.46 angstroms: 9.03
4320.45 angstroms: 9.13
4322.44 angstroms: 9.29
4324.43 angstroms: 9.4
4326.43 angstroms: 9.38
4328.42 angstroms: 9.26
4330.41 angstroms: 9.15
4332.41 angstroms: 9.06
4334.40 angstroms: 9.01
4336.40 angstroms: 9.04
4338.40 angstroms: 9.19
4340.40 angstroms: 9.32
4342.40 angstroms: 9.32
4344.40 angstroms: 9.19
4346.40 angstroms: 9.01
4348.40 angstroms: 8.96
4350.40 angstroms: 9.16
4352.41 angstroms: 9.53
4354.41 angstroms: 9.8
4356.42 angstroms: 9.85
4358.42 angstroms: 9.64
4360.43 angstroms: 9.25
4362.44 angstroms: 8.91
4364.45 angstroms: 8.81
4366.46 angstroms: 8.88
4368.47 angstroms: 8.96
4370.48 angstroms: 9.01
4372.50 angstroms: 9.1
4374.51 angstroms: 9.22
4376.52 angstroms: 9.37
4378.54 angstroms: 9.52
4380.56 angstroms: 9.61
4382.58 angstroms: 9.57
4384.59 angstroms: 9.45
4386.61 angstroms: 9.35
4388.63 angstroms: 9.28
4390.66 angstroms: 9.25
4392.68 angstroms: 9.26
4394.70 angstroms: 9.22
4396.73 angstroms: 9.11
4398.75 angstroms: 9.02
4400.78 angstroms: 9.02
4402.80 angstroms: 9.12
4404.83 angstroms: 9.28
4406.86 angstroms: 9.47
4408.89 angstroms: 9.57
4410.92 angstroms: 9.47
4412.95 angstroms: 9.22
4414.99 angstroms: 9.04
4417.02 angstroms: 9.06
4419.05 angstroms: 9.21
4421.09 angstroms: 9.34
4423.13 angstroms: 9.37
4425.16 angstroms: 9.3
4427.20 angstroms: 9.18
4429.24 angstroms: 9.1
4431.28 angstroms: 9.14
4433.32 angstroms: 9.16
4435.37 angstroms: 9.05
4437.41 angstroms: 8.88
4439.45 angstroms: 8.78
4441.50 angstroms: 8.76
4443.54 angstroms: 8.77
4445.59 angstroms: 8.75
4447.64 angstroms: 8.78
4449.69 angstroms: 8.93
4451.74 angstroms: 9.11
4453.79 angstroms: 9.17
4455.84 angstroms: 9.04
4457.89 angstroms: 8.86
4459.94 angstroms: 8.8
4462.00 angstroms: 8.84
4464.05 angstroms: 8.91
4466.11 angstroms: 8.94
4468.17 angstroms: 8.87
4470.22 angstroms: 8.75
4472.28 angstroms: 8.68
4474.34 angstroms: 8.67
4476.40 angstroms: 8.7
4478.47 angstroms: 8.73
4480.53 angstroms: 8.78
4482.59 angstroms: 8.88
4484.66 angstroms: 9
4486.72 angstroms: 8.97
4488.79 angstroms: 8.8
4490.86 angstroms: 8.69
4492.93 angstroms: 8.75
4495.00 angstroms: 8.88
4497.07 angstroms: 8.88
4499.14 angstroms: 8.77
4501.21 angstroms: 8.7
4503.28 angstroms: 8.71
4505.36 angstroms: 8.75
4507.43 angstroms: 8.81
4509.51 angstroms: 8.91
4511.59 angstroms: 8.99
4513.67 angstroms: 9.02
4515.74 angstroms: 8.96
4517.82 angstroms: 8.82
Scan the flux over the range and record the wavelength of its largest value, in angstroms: 4169.94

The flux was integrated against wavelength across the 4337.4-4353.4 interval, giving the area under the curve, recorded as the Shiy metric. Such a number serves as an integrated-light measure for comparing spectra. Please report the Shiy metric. 147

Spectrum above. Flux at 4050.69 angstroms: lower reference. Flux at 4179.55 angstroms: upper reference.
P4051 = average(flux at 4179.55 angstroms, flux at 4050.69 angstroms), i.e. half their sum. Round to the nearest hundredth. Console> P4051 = 9.07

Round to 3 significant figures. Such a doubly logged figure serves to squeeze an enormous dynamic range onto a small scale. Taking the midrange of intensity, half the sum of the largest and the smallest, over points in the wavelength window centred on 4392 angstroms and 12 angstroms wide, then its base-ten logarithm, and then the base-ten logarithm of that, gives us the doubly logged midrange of -0.0154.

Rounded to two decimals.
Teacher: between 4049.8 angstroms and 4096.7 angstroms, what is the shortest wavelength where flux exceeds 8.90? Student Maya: 4050.69 angstroms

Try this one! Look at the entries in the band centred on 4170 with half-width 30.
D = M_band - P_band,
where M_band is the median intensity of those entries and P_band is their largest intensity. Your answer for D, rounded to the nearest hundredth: -0.40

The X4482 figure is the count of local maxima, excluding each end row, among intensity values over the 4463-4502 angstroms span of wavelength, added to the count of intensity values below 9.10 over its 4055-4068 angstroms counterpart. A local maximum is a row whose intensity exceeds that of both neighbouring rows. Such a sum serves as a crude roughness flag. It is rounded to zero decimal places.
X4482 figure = 2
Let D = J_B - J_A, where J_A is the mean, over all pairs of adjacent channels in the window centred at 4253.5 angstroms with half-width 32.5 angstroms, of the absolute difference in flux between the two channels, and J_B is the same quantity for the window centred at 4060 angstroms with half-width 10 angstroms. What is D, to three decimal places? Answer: -0.009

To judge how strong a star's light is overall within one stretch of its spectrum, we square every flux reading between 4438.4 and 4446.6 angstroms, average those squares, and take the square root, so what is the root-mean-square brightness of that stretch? 8.77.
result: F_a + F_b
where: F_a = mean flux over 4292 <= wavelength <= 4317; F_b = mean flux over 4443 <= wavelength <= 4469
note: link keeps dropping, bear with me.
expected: 17.91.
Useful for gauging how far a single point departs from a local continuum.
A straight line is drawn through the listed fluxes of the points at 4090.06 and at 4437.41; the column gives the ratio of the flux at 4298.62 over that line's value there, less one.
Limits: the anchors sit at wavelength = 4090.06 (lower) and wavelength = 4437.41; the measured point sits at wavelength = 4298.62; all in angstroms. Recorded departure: -0.040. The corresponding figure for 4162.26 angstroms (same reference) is -0.075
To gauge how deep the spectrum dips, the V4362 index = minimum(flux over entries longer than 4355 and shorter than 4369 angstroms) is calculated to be 8.81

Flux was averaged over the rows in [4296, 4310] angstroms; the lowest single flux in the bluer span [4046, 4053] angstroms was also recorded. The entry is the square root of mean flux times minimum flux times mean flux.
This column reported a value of 27.4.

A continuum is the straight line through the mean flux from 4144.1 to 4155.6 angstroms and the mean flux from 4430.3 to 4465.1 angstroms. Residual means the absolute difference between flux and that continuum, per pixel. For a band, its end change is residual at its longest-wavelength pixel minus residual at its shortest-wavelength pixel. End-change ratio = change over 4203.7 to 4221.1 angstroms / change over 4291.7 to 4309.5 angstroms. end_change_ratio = -1.8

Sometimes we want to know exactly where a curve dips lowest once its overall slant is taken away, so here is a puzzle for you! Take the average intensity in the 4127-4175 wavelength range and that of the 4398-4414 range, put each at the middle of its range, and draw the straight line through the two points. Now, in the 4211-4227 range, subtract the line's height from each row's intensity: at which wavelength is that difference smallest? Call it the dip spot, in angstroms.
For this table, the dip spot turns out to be 4226.00 angstroms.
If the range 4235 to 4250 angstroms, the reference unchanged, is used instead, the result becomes 4241.60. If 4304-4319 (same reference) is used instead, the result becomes 4318.46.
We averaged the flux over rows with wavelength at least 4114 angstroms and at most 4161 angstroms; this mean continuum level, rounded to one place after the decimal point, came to 9.1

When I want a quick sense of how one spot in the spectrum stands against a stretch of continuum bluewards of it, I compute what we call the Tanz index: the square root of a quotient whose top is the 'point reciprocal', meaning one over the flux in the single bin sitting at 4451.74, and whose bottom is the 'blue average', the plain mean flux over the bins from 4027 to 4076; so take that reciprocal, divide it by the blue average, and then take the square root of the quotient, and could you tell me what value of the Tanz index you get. 0.108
